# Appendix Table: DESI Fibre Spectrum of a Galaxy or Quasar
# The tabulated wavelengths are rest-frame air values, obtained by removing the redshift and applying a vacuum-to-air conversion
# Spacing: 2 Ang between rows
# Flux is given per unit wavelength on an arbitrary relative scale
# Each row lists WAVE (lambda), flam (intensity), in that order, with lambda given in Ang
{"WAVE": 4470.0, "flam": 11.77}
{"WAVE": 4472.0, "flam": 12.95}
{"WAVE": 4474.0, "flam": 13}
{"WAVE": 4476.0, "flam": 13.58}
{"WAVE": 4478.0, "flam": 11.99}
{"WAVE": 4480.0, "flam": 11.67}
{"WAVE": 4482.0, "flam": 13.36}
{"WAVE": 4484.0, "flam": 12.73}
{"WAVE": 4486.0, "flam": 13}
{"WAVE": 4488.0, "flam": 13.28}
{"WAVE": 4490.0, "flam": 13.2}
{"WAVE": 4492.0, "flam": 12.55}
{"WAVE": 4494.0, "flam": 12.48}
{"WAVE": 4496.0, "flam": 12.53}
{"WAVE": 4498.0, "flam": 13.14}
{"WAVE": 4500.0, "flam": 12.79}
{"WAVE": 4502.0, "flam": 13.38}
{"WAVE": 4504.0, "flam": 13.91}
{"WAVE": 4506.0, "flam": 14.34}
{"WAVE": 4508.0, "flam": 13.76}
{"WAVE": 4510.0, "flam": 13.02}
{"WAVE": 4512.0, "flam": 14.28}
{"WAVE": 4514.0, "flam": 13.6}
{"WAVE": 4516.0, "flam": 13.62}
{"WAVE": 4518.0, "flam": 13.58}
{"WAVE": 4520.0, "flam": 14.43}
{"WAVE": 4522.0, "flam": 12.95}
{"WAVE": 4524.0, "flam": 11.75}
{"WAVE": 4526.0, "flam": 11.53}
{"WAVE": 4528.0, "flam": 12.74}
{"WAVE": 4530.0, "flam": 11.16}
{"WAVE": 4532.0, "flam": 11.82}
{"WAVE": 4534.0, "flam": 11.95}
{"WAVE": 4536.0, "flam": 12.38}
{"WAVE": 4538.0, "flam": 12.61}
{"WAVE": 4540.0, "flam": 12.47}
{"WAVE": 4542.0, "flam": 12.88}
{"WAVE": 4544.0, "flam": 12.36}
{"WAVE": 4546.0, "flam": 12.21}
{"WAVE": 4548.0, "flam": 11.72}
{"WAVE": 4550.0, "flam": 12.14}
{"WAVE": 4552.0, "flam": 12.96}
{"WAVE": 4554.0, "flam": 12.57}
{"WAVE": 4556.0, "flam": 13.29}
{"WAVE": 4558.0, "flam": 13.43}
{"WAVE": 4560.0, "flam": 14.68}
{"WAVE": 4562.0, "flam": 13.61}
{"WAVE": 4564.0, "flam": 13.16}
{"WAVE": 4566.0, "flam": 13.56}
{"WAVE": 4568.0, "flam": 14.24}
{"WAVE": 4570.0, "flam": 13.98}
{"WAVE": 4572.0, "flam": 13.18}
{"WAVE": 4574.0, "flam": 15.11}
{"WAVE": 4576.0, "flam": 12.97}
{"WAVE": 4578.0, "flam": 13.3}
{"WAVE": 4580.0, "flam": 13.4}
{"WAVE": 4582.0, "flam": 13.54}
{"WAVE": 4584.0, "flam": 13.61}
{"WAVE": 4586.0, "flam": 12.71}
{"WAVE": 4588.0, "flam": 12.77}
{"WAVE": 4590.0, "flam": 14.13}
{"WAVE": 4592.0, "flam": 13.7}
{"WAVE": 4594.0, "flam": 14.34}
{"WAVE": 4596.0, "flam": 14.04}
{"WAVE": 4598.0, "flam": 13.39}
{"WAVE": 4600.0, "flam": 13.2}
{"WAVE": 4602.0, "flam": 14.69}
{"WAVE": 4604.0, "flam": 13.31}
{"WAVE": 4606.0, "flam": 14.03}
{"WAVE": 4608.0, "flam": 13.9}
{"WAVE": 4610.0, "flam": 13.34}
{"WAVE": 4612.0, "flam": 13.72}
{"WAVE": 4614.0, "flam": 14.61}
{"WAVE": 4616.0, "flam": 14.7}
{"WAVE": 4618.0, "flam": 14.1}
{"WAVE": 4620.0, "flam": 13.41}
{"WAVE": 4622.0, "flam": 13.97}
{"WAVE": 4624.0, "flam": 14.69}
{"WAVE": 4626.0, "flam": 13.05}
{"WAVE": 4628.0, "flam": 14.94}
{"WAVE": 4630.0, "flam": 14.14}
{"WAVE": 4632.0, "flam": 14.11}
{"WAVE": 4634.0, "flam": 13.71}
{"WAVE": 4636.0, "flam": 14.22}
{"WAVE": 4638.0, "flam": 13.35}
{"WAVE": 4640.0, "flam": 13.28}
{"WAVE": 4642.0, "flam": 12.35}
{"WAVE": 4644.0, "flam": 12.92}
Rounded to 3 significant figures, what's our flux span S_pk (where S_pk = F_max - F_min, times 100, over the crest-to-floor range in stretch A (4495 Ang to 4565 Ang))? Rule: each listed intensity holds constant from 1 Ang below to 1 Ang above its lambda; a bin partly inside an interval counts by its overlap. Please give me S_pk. 352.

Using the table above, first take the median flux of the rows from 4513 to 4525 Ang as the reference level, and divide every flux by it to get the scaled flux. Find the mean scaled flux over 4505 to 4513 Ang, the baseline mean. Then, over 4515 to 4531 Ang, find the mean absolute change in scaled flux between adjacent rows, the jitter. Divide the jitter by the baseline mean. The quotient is 0.068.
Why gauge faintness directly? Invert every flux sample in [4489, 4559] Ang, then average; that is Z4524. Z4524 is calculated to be 0.078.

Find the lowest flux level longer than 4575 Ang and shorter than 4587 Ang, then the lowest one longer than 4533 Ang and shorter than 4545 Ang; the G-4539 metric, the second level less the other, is -0.8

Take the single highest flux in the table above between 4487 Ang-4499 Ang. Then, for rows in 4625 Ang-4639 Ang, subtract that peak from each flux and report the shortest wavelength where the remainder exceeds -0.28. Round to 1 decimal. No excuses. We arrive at 4626.0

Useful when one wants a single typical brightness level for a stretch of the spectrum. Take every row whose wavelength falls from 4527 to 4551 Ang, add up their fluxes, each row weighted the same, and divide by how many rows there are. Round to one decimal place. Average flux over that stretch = 12.2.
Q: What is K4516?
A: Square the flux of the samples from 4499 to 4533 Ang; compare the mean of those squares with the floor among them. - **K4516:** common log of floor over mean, -0.142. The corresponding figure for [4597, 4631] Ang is -0.059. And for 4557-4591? -0.060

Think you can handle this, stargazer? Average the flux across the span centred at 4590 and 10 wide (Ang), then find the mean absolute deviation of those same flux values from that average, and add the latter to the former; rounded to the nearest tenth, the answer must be 14.2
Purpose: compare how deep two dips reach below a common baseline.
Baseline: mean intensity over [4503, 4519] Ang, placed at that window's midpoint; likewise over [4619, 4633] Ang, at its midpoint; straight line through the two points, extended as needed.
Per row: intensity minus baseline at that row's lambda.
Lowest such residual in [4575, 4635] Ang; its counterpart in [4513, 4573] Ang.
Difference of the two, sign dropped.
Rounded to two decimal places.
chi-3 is 1.41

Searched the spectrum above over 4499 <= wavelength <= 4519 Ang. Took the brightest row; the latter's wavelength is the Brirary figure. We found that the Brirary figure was 4506.0 Ang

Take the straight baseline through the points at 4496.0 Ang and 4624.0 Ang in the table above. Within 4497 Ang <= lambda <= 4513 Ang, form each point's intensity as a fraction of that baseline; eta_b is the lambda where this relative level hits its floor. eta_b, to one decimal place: 4500.0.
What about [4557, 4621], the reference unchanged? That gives 4586.0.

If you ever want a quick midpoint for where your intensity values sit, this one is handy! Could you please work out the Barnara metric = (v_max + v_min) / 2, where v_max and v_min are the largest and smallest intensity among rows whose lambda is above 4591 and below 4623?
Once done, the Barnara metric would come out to 13.95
